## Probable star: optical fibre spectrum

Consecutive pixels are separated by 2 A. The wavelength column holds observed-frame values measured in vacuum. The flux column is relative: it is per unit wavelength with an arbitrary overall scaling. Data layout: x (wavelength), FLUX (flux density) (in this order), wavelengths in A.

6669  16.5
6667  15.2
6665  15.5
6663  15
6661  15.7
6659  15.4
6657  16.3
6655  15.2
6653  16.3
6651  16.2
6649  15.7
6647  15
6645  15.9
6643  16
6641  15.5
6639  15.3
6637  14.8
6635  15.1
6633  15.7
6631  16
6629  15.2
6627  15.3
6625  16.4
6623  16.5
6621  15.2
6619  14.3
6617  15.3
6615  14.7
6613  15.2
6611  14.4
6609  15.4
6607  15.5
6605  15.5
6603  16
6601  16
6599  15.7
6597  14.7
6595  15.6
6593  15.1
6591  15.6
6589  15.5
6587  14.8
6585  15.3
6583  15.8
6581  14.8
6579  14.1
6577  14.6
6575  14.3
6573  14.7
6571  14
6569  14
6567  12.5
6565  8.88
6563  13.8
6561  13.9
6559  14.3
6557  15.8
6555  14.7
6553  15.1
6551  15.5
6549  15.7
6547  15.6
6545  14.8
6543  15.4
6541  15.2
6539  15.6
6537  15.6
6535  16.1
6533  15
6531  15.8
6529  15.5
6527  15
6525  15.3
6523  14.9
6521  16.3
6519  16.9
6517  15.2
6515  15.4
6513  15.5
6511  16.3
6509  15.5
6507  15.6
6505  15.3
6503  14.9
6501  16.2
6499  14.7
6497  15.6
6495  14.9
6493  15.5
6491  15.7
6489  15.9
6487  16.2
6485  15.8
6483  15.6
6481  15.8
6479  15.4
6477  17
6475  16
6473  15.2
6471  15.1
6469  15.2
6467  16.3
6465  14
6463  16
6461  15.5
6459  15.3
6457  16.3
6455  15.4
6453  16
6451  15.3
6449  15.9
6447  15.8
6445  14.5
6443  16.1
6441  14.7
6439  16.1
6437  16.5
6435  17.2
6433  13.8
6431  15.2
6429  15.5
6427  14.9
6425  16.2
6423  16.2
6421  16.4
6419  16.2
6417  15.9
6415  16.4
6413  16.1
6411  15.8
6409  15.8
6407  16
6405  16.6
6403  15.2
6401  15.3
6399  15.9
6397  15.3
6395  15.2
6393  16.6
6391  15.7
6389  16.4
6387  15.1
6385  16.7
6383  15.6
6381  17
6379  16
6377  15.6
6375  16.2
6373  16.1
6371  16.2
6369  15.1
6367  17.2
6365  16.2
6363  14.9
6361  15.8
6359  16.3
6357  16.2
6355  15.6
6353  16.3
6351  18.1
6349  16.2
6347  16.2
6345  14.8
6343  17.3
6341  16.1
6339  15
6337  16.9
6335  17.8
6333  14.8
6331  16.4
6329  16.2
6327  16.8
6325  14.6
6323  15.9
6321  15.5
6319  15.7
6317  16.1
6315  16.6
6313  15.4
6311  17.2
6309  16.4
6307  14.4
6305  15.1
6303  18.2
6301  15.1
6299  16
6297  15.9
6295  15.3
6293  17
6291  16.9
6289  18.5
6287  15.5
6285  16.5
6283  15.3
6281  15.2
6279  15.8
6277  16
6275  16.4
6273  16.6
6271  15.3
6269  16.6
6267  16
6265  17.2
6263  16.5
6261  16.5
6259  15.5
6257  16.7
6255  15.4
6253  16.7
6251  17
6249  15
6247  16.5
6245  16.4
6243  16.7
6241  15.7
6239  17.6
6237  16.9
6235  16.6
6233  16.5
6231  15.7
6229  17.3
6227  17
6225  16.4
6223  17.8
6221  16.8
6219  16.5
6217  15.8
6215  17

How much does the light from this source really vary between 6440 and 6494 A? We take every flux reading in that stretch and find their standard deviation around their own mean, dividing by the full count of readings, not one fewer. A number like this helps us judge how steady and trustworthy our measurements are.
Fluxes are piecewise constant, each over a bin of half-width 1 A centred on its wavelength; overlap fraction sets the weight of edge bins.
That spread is 0.60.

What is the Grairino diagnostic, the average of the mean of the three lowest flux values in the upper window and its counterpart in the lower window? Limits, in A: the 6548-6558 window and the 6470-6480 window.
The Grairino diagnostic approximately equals 15.2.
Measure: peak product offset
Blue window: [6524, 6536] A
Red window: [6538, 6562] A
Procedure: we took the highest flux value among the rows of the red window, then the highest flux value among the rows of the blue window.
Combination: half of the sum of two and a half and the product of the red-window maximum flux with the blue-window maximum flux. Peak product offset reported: 128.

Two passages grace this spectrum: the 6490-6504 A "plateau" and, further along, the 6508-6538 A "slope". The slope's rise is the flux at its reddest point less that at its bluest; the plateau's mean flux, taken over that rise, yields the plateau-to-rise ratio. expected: 154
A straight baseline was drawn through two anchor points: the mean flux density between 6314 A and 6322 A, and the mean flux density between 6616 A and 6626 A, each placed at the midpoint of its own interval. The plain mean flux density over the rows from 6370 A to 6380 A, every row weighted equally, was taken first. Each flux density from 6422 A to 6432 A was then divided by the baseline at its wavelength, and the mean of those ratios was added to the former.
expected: 17.0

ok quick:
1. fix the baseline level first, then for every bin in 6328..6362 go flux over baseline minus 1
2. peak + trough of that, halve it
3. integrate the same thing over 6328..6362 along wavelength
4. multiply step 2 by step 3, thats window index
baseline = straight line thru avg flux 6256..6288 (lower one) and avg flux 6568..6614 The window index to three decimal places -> 0.029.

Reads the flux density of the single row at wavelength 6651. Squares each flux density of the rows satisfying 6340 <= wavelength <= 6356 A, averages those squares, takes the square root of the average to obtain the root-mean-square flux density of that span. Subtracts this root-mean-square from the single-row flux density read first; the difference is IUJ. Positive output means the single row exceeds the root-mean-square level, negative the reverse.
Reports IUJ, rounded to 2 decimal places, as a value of -0.15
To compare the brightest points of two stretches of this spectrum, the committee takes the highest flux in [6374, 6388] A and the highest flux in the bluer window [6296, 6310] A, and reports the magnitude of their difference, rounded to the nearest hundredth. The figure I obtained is 1.20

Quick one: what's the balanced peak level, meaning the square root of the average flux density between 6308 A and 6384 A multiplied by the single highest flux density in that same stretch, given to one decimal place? 17.1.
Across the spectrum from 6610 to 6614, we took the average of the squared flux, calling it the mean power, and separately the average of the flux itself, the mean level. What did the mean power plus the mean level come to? 234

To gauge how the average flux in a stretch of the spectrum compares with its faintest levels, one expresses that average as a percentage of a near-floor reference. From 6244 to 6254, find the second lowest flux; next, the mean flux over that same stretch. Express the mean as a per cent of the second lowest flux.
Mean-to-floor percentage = 100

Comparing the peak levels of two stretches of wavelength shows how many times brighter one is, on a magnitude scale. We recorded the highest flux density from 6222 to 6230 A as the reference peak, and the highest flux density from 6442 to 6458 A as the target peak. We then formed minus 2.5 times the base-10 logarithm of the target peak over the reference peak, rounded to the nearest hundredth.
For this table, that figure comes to 0.10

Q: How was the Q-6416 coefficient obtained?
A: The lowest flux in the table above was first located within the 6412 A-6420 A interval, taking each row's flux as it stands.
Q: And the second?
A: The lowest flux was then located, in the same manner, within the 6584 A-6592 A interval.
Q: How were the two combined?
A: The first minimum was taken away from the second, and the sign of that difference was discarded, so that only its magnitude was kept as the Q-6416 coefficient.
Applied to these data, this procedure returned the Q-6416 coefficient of 1.1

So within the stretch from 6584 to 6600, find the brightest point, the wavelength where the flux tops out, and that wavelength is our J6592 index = 6599 A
